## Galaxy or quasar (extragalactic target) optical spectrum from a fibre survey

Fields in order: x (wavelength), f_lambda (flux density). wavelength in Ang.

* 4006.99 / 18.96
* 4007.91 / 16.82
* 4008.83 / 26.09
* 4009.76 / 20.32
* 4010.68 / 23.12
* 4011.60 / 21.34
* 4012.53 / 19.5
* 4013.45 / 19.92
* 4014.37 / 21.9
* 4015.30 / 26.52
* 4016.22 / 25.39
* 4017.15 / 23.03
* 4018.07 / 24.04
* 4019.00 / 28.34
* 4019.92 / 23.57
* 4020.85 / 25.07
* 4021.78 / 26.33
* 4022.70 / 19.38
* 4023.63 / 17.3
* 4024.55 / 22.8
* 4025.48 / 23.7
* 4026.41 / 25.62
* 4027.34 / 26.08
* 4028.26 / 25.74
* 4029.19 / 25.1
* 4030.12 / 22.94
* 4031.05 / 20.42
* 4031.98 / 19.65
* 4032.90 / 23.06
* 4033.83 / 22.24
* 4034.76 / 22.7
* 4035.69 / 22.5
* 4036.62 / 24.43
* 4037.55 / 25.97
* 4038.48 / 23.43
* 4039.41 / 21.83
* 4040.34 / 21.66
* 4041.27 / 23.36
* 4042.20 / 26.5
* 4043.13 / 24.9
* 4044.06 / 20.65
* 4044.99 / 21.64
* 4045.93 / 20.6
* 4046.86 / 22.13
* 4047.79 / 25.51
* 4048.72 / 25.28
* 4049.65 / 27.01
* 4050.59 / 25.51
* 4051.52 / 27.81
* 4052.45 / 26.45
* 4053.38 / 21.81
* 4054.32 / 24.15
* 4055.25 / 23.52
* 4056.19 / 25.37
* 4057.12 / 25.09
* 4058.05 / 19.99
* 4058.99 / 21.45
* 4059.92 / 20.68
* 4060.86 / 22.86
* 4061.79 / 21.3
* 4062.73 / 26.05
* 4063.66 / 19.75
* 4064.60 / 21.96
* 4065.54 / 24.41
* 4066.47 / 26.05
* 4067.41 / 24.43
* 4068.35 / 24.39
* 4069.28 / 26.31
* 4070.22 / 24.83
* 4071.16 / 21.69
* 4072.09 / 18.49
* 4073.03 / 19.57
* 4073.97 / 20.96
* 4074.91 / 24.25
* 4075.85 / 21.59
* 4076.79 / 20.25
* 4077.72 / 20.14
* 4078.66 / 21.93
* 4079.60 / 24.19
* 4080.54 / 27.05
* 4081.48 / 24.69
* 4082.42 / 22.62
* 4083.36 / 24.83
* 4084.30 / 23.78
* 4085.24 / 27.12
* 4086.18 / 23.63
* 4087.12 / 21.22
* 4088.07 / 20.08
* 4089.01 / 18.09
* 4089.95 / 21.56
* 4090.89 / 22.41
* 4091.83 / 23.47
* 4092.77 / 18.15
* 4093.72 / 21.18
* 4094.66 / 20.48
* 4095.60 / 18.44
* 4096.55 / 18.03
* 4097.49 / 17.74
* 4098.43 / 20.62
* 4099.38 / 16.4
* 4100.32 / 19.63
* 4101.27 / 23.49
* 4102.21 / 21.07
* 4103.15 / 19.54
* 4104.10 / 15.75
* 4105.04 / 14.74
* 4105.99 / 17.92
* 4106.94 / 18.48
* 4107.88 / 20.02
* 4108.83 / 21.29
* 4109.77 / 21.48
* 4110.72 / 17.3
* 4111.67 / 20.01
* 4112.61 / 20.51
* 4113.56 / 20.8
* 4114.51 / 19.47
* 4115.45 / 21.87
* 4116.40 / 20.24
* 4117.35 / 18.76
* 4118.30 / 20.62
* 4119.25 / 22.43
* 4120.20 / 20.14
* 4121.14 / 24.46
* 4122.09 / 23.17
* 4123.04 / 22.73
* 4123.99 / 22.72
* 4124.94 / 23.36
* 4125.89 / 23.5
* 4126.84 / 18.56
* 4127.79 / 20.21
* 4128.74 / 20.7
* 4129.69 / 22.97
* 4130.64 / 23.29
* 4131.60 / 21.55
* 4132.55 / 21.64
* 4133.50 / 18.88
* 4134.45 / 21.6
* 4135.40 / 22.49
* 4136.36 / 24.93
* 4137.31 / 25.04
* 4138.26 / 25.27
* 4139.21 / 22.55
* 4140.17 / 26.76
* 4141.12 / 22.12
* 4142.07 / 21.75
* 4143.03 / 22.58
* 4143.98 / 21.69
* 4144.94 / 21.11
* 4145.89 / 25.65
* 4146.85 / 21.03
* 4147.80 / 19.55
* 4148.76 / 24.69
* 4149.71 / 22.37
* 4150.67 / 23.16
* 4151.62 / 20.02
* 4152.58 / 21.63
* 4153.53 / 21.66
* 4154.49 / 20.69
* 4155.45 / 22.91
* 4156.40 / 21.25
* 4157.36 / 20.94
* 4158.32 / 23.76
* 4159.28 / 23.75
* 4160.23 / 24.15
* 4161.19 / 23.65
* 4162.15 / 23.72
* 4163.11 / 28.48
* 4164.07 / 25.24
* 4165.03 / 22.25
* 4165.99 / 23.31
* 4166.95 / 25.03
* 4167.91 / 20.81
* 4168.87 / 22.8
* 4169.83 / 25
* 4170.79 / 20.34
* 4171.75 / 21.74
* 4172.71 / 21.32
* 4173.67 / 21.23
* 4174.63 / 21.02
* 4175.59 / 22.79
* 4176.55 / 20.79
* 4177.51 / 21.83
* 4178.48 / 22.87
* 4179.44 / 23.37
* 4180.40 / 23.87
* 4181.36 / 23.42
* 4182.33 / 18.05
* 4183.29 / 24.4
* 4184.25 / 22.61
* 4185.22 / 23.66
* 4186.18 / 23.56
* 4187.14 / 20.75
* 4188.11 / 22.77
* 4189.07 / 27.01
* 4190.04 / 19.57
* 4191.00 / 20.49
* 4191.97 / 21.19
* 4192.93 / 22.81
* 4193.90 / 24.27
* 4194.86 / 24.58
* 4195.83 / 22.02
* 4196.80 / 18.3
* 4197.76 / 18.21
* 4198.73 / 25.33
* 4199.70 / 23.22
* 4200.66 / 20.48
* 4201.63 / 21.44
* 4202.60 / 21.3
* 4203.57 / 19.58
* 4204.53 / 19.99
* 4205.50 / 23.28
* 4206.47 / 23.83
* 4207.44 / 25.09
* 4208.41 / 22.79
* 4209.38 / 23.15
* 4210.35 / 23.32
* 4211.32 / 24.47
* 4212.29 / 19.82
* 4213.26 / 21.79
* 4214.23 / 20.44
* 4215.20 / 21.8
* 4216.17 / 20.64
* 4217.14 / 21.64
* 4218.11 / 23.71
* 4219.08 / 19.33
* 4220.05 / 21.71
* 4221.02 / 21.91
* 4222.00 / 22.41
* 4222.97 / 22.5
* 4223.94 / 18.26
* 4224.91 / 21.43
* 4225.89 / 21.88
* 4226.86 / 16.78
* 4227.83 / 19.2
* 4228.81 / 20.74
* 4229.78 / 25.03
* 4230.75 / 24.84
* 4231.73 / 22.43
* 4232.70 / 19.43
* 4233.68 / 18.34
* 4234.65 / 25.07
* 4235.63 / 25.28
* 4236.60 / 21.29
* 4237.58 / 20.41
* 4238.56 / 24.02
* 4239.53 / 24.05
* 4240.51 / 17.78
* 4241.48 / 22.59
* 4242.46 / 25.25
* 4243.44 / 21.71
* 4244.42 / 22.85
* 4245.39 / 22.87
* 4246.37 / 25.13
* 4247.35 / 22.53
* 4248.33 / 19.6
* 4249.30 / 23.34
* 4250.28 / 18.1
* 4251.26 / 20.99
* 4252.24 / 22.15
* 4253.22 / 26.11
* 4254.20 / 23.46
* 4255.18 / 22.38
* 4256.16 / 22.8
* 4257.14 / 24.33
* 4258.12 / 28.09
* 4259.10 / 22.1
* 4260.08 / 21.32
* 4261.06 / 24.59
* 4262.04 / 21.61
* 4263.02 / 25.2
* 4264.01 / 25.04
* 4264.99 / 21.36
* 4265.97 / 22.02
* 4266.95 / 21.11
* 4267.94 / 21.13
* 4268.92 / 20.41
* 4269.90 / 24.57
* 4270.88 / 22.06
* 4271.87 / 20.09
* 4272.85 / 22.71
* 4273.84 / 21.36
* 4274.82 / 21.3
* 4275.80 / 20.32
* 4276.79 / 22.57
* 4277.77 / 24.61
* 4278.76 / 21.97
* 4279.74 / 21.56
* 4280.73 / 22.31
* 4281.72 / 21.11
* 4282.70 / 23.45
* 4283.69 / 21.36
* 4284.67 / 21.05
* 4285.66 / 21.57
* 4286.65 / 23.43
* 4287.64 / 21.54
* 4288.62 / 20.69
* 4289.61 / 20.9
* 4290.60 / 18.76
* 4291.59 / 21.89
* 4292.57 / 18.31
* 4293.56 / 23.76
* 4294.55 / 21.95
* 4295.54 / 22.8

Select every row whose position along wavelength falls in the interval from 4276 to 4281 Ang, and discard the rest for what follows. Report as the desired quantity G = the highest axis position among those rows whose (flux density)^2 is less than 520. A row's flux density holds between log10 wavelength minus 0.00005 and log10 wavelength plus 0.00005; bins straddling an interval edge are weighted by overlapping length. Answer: 4280.73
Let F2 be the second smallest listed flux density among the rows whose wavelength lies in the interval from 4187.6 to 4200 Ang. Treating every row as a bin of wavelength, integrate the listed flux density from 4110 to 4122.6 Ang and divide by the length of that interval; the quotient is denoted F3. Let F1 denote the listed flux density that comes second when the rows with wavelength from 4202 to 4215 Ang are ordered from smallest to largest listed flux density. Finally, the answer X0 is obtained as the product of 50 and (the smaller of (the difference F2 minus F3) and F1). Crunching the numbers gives -124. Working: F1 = 19.82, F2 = 18.3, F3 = 21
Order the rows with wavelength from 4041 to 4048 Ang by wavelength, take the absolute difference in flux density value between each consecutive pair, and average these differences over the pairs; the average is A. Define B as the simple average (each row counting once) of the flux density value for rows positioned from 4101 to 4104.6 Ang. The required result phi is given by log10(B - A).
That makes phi 1.25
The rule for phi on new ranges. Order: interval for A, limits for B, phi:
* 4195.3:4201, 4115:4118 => 1.23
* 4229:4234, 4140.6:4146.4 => 1.32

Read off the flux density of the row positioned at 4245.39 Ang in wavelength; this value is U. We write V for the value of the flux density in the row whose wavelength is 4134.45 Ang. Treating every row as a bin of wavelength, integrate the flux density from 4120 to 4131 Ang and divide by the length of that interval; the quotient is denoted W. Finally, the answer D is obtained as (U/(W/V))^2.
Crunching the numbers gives 495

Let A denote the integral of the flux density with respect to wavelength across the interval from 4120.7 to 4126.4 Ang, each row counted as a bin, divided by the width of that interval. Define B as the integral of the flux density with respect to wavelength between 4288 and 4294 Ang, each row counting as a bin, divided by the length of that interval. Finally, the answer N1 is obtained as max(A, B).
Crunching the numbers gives 23.3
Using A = 23.3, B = 20.7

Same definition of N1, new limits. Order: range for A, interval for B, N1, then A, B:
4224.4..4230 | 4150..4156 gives 21.7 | 20.6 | 21.7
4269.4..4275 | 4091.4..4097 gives 22.1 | 22.1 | 19.9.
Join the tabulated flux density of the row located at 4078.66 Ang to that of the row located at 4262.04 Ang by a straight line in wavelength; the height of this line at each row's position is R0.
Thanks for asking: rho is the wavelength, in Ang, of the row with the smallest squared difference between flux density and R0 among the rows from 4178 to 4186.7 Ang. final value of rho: 4184.25 Ang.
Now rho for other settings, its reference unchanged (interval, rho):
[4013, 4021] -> 4014.37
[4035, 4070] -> 4064.60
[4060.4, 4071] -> 4064.60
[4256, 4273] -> 4262.04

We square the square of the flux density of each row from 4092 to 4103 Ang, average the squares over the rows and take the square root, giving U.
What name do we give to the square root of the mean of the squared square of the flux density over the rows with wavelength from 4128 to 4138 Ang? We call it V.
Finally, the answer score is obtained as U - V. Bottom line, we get -113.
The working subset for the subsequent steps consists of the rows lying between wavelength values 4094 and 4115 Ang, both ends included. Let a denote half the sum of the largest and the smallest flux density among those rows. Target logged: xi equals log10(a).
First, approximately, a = 19.1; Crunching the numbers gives 1.28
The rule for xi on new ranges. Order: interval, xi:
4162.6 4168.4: 1.39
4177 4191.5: 1.35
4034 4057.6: 1.38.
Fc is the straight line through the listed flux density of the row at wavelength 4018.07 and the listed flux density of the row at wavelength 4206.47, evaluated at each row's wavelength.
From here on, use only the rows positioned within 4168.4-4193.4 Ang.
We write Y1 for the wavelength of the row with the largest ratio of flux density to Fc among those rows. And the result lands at 4189.07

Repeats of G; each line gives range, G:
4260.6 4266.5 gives 4265.97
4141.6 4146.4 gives 4144.94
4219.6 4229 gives 4228.81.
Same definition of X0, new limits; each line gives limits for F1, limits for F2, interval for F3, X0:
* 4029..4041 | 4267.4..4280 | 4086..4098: 3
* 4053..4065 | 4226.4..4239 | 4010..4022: -262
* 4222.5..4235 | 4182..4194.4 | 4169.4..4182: -132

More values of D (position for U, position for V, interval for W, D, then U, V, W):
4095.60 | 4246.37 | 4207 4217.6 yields 434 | 18.44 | 25.13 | 22.3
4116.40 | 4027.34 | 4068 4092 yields 543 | 20.24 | 26.08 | 22.6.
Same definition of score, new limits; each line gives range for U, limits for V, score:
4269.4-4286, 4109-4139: 9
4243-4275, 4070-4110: 57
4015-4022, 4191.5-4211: 142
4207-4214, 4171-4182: 37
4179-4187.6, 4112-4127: 52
